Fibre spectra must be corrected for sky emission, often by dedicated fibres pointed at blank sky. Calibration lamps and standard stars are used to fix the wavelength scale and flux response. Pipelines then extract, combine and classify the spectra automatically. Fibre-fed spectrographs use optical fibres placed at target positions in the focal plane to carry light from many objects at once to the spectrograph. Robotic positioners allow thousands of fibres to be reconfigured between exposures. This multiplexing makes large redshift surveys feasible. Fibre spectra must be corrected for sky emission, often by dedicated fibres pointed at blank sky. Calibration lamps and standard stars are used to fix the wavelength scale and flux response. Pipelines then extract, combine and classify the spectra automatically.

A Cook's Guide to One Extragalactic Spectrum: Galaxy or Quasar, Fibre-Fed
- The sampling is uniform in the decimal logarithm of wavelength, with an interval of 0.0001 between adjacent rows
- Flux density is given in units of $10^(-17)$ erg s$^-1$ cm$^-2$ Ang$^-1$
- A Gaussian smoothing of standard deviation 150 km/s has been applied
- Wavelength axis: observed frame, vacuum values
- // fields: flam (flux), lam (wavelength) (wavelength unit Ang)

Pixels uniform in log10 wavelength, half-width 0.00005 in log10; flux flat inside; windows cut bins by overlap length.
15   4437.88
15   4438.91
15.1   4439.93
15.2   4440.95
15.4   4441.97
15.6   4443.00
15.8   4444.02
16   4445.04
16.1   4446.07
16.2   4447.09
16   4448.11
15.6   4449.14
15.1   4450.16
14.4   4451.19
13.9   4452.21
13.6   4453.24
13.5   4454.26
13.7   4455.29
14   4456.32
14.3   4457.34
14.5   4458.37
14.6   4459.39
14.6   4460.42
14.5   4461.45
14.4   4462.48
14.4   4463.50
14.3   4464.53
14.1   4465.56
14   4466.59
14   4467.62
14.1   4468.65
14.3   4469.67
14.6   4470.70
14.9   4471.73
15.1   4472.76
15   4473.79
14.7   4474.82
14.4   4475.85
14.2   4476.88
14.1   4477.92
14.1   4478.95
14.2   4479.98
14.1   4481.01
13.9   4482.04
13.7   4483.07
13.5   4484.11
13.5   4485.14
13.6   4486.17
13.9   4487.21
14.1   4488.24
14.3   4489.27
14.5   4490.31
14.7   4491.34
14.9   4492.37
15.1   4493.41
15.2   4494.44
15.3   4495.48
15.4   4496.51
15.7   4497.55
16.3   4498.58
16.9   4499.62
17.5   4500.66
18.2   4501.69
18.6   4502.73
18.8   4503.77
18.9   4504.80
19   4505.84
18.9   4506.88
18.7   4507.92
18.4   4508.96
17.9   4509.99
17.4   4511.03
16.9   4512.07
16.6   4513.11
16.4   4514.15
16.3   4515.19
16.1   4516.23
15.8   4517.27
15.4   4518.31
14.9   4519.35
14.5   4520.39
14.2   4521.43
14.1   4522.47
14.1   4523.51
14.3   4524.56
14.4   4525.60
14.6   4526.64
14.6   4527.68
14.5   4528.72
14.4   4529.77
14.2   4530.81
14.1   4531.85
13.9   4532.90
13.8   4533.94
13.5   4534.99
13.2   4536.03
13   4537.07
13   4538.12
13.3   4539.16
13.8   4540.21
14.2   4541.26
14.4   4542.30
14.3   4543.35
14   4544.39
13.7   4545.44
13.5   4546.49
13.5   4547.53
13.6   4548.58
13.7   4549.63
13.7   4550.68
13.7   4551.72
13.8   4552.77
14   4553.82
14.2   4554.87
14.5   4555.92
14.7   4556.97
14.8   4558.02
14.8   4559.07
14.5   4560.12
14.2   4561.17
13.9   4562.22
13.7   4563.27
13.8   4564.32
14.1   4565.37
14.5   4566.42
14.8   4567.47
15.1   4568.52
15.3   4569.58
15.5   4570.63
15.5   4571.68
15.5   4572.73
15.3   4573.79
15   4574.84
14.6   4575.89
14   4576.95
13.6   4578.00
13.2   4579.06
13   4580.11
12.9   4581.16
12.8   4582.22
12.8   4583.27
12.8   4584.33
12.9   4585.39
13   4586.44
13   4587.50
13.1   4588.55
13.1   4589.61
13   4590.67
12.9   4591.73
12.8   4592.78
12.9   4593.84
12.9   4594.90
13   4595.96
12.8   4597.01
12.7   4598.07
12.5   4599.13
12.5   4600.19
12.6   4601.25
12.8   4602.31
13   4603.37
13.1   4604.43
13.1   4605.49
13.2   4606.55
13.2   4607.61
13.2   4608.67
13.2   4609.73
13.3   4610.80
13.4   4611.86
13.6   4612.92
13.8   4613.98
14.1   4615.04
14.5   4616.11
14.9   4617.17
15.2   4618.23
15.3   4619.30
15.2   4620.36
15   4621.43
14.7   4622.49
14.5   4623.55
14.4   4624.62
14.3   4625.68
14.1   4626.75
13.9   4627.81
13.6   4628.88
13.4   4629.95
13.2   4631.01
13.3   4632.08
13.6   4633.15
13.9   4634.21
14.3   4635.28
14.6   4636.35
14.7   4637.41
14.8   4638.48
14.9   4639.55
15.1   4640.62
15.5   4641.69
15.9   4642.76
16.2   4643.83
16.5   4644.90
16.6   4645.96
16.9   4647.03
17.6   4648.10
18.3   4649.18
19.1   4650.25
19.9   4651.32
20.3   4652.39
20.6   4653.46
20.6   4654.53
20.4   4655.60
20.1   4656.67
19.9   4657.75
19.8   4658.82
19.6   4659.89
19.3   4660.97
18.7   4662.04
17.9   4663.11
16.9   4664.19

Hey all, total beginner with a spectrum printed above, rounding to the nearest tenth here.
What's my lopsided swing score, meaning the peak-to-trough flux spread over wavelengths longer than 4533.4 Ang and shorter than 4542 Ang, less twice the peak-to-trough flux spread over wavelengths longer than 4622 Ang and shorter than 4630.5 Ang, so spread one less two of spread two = -1.4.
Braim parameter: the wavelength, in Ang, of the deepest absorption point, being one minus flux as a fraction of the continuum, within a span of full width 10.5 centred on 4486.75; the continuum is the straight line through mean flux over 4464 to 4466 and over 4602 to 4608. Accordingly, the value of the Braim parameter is 4484.11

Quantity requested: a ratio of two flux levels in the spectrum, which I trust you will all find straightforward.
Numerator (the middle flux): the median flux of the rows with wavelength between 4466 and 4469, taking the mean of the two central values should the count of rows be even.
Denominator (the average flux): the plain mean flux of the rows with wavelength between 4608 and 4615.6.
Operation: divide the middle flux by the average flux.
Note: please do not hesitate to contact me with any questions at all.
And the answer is 1.04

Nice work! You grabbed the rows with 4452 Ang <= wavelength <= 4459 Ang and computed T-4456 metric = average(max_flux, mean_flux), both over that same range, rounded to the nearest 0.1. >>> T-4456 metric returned 14.2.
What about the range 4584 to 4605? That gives 13.0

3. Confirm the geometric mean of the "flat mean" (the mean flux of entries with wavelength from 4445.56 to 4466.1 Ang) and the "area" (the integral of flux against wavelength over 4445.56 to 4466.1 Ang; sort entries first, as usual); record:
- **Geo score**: 66.1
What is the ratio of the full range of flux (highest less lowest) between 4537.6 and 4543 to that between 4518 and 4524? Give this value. 1.08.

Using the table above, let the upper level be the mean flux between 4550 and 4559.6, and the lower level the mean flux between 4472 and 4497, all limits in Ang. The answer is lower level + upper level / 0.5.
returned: 42.9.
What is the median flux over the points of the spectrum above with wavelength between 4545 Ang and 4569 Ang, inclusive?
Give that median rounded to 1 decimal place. 14.0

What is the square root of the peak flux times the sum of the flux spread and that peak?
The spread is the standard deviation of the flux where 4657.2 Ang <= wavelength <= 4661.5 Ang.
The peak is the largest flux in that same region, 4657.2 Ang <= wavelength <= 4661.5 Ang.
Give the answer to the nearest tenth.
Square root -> 20.0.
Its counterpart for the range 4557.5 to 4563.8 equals 15.0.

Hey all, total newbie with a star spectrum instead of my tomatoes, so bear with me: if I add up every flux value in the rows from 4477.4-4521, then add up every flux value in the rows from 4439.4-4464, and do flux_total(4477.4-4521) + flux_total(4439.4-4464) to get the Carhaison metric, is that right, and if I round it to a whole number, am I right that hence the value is 1023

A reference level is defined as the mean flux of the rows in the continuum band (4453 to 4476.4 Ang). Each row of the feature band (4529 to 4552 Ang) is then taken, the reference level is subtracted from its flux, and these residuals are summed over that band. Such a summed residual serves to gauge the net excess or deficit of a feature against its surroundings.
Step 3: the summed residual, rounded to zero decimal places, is -13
